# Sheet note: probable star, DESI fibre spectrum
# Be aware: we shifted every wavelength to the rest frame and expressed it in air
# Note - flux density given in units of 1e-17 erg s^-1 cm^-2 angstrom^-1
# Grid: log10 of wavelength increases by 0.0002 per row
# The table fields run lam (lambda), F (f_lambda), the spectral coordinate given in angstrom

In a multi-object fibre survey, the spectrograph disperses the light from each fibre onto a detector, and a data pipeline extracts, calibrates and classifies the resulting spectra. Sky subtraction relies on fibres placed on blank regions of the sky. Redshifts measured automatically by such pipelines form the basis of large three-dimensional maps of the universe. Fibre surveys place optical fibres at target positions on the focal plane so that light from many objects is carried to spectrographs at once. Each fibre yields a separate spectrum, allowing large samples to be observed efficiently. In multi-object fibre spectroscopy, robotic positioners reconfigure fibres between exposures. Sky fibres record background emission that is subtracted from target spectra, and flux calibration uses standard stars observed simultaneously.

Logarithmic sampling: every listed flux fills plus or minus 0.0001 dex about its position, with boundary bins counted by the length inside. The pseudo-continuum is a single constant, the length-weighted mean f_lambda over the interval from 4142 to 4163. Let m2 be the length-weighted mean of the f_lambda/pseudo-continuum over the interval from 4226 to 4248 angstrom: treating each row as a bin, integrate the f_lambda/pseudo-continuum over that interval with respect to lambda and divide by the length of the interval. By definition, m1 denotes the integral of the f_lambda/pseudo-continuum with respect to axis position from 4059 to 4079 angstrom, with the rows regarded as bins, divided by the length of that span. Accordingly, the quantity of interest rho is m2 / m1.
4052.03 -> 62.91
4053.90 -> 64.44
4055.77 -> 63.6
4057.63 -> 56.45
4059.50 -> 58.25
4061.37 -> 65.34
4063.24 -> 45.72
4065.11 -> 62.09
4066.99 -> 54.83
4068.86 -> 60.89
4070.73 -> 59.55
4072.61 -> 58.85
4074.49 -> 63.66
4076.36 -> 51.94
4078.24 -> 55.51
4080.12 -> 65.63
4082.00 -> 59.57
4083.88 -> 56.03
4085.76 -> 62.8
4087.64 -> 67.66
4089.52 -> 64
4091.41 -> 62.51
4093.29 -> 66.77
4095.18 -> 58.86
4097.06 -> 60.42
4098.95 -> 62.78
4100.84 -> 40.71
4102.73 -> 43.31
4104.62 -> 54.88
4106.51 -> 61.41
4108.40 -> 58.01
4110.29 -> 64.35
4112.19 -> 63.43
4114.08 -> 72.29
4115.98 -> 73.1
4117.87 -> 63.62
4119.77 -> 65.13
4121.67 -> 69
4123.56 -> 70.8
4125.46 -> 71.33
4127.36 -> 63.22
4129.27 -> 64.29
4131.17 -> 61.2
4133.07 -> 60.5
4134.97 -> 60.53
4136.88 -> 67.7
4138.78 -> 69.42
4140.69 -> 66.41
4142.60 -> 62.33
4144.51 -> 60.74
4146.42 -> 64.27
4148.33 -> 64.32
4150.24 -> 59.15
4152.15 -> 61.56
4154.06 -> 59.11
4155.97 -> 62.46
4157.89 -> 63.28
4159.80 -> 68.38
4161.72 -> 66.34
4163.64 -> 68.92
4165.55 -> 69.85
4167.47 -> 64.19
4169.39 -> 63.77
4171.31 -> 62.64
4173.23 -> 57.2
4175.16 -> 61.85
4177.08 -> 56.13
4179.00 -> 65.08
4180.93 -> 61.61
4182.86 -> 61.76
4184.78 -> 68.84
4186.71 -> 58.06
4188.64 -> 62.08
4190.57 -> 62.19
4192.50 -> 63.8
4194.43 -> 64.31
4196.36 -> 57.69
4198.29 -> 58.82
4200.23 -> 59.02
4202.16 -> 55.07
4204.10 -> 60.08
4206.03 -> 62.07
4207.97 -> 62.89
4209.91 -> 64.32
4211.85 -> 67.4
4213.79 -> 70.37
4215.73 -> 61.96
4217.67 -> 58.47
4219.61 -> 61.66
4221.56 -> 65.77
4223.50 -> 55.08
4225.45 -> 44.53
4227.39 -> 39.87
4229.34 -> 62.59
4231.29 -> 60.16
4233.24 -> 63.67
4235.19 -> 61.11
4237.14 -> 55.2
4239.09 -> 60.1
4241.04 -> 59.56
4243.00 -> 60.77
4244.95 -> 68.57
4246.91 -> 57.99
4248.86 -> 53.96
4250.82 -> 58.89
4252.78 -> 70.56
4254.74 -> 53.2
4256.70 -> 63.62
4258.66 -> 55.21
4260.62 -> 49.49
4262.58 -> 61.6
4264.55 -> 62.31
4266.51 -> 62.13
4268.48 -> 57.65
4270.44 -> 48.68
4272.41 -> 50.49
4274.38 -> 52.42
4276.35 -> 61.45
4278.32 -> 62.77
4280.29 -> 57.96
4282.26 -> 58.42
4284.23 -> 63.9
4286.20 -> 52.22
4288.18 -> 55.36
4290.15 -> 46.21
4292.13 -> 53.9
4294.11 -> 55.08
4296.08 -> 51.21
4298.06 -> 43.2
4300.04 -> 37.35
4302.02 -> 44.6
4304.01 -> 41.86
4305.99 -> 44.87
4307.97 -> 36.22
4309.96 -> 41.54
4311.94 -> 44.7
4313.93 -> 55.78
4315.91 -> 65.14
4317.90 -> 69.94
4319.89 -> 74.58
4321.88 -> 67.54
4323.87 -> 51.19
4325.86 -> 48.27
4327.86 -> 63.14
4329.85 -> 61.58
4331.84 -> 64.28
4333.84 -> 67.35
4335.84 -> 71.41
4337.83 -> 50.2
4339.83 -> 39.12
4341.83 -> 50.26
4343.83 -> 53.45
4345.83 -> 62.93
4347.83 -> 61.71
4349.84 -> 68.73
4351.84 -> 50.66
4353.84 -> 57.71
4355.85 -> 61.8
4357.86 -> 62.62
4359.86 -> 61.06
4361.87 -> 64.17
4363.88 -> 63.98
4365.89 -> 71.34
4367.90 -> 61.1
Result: 1.02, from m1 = 0.92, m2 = 0.933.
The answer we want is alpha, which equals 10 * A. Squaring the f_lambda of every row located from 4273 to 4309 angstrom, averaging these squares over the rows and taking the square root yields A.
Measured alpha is 517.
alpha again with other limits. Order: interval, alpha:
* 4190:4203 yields 602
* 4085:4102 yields 612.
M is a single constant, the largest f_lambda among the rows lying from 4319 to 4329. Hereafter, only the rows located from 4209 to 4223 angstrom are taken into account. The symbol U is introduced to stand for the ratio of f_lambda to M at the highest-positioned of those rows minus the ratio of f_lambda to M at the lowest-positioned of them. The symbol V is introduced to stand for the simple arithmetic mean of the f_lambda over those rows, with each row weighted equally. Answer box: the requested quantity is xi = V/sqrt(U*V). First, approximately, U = 0.02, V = 64.3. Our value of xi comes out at 57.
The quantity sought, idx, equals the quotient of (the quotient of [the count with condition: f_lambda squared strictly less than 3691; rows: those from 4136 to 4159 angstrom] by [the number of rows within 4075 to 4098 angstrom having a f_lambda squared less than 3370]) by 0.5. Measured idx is 2.0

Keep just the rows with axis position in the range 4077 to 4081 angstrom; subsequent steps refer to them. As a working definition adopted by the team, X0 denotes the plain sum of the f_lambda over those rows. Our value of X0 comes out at 121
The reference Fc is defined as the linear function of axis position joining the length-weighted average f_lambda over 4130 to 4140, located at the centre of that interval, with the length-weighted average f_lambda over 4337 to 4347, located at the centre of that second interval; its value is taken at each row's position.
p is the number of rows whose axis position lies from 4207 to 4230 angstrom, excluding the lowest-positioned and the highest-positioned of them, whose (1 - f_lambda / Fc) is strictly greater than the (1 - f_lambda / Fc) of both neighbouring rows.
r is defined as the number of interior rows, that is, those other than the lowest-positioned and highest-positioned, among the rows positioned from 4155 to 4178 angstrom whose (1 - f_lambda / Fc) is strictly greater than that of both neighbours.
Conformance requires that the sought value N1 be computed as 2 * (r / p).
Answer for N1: 2.0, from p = 2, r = 2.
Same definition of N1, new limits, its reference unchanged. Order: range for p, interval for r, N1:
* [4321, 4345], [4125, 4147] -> 2.0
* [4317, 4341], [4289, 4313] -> 3.0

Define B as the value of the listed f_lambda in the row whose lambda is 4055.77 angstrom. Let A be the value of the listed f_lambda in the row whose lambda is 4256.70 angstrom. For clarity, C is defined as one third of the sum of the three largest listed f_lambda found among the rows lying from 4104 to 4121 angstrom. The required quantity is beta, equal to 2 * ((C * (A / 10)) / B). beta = 14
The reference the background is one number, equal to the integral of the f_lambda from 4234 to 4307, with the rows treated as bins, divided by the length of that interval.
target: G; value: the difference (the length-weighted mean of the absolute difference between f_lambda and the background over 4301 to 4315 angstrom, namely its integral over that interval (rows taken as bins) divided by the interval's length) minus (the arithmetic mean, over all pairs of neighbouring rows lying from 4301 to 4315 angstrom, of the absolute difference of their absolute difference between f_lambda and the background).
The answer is 5.8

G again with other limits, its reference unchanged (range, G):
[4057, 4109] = 1.6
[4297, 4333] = 5.9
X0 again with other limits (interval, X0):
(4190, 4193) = 126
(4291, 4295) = 109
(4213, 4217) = 132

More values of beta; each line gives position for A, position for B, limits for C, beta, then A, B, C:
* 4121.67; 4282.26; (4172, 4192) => 15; 69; 58.42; 65.4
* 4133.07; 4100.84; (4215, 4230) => 19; 60.5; 40.71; 63.4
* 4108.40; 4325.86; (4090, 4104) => 15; 58.01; 48.27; 64.0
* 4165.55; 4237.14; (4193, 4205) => 15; 69.85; 55.2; 61.1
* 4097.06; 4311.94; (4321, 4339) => 19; 60.42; 44.7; 68.8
